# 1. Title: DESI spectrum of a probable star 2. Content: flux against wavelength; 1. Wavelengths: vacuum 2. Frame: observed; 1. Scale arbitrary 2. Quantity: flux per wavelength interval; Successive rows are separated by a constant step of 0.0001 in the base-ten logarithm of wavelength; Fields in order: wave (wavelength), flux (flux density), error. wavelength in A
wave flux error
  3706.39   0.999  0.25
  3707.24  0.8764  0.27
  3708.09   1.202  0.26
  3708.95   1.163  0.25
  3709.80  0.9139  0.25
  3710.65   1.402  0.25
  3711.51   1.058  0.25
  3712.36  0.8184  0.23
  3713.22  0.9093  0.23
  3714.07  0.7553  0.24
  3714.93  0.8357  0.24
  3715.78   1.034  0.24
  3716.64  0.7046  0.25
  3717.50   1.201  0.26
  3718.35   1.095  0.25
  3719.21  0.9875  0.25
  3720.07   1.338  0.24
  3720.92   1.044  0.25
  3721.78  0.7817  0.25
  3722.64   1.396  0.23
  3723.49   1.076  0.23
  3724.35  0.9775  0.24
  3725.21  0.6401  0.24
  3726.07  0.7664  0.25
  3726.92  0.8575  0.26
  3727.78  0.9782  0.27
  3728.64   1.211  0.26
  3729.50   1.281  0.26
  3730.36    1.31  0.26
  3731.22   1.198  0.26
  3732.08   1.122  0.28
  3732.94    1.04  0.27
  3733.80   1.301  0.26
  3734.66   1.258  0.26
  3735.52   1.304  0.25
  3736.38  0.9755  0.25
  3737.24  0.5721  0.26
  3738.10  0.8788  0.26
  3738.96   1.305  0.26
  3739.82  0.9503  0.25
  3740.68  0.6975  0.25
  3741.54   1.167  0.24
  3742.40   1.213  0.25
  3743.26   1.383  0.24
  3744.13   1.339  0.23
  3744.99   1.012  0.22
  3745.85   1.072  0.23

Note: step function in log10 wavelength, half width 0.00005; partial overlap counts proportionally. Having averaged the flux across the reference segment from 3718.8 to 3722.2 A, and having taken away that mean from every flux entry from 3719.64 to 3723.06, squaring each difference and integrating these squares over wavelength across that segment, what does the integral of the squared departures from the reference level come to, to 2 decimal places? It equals 0.24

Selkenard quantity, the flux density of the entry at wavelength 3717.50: 1.201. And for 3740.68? 0.6975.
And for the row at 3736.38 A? 0.9755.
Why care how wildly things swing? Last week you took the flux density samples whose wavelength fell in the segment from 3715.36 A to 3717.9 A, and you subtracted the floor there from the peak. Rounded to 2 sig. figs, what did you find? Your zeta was 0.50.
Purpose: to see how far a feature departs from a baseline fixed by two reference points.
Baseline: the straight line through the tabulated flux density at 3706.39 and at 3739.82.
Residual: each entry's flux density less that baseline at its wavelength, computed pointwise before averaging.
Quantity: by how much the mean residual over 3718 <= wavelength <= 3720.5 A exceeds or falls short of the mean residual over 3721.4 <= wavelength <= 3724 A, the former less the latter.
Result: 0.05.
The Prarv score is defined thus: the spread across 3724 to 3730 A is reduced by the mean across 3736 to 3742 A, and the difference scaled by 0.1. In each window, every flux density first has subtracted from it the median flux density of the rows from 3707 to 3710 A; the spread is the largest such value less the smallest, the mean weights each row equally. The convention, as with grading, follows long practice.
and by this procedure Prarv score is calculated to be 0.074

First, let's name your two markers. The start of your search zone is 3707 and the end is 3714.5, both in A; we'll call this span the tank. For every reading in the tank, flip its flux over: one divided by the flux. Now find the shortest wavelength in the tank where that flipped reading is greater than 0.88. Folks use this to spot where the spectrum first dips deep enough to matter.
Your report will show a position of 3707.24 A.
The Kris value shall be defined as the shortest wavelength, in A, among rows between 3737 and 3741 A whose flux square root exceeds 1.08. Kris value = 3738.96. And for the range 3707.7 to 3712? 3708.09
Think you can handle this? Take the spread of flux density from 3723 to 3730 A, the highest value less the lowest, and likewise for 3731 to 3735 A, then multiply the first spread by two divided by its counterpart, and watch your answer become 4.9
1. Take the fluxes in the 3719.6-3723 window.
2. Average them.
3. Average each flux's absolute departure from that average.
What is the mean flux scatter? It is 0.23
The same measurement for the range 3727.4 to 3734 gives 0.10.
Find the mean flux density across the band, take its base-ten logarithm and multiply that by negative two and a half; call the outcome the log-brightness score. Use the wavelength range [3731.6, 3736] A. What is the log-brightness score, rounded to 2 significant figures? -0.20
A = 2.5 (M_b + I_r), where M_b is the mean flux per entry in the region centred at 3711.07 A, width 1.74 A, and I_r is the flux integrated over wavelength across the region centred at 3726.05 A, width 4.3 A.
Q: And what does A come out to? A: 12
